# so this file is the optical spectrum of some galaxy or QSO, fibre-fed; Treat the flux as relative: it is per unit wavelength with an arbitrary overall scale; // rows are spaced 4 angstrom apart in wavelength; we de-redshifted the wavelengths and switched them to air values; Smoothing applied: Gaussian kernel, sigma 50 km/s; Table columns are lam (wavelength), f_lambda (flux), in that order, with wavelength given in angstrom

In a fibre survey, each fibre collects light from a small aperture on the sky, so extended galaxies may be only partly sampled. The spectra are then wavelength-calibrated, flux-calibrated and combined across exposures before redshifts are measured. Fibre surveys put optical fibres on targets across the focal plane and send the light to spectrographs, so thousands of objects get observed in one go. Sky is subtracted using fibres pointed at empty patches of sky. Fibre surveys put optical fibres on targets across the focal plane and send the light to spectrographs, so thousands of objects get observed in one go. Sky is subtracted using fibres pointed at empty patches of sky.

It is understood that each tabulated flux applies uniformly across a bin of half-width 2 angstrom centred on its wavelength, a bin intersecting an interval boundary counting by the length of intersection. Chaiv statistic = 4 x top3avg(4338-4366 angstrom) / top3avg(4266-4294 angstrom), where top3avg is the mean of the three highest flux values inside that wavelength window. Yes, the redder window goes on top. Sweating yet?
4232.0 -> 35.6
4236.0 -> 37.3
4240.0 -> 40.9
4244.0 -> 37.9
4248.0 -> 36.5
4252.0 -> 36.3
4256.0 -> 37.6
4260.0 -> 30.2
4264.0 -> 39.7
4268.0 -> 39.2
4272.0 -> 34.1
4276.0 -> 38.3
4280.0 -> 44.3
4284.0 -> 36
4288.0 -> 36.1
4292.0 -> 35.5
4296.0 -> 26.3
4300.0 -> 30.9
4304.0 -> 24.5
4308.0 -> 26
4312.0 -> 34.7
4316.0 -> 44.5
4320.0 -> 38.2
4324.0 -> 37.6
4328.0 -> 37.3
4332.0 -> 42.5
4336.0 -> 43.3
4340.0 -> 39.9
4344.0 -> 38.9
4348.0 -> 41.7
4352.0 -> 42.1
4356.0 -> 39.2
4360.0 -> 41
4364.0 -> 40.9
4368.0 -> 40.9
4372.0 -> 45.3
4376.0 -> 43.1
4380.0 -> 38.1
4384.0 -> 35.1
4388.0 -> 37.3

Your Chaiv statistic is 4.10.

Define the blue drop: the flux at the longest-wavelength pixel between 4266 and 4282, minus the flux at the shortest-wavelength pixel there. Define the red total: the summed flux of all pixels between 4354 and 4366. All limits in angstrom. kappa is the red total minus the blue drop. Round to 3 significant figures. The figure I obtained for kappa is 116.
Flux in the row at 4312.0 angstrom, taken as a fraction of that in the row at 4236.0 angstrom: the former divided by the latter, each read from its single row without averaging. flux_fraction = 0.93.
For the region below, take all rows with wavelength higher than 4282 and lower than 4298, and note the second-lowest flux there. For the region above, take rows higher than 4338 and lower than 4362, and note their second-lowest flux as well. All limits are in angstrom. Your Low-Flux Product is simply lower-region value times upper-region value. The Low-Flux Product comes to 1392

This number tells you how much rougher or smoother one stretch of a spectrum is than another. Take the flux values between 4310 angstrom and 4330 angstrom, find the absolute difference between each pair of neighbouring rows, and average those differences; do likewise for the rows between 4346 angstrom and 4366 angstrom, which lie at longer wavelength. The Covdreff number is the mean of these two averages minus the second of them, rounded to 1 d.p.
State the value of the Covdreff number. 1.5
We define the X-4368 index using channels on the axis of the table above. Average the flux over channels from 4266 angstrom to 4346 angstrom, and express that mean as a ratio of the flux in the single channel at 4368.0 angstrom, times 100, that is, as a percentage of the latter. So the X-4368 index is 89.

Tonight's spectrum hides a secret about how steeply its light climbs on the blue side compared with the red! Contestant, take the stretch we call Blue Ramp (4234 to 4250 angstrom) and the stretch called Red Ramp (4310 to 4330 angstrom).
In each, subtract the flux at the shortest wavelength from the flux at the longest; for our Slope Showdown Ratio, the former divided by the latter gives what -0.3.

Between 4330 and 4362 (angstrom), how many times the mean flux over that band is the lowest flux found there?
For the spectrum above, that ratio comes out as 0.95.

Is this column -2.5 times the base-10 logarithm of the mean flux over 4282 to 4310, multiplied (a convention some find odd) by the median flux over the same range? -115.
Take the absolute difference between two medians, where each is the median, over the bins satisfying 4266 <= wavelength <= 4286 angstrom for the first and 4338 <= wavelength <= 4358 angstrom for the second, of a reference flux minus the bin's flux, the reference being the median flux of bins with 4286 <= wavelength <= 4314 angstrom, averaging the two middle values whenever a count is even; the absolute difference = 1.6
